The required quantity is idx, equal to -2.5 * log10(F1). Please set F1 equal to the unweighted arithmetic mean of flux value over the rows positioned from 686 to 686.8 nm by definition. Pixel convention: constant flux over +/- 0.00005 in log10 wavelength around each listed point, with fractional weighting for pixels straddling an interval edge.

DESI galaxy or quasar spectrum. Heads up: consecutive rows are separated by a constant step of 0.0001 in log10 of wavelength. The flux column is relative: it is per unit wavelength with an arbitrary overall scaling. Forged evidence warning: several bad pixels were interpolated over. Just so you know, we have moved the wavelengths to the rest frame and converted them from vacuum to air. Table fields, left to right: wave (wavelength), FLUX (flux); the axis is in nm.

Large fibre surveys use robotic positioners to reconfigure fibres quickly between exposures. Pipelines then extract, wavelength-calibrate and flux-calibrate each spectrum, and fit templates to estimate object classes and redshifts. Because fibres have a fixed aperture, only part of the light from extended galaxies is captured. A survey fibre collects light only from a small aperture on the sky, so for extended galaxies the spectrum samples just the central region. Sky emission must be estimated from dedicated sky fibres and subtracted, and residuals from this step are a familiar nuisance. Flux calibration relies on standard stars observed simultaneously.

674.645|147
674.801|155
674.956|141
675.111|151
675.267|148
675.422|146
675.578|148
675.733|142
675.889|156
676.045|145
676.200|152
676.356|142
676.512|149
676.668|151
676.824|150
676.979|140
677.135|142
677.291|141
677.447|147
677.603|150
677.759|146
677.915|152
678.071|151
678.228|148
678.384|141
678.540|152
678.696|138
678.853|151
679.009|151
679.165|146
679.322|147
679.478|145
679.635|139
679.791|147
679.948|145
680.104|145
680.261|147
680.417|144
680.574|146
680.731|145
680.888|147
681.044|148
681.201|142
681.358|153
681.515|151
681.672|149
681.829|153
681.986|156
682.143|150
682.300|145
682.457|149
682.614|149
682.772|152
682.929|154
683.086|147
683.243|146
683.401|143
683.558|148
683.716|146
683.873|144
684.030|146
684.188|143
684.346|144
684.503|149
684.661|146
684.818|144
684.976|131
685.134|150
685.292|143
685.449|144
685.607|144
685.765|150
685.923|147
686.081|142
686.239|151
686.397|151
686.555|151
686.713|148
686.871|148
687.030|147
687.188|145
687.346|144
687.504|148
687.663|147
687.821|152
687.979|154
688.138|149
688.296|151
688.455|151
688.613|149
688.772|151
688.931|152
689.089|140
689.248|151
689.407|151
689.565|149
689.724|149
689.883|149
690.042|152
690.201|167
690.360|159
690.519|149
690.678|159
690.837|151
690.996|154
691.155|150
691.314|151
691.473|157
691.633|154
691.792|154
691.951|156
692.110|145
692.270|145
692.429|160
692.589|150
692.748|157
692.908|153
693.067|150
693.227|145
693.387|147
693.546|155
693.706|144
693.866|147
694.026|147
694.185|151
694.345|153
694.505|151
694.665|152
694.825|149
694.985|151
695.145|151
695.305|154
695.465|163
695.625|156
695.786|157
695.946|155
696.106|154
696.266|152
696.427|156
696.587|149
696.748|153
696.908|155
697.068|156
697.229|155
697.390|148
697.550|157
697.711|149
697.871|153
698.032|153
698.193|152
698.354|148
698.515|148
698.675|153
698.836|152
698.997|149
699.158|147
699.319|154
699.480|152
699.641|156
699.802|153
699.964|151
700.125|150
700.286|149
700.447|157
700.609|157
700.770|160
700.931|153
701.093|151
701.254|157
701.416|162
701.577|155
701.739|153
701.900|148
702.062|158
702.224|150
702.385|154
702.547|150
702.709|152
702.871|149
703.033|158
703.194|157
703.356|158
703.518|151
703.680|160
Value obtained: -5.43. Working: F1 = 149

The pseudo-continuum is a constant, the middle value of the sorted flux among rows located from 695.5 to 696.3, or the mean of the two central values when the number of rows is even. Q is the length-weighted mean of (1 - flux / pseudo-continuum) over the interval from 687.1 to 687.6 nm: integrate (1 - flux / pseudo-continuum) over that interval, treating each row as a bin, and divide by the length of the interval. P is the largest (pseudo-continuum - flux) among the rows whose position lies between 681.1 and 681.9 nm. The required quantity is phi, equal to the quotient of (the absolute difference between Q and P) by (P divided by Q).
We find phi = 0.060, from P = 13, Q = 0.060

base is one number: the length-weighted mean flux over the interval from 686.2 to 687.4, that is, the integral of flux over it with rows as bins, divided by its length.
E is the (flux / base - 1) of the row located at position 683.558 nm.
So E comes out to -0.001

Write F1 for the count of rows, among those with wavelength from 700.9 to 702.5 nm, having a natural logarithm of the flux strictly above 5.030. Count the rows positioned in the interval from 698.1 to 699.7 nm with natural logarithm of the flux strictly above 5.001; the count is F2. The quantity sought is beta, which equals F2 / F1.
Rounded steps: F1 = 7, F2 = 7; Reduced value 1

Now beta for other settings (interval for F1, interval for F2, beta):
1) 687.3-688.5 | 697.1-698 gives 4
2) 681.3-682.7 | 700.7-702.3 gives 3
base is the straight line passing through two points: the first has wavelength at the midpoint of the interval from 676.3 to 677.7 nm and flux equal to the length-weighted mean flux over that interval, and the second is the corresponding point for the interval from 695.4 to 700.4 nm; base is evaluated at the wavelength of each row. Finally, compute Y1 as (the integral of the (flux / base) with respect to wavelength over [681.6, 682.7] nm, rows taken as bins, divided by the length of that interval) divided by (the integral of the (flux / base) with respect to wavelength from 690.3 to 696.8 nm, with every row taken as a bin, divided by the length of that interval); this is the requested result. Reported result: 1.01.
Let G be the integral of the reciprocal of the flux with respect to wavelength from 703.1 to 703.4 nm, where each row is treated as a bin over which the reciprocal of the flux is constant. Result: 0.0019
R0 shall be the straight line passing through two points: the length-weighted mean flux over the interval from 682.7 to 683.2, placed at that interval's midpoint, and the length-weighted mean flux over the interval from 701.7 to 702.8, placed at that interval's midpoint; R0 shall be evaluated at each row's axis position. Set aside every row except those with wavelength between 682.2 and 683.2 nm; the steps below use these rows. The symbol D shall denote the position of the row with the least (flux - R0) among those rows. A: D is 682.300 nm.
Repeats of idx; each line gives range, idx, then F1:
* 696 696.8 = -5.46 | 153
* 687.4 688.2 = -5.44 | 150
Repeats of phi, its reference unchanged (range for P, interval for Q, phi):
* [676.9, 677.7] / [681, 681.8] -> 0.039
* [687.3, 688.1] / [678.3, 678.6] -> 0.057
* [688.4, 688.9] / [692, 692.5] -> 0.031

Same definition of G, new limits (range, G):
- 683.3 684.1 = 0.0055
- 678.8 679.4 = 0.0040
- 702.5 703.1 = 0.0039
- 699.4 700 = 0.0039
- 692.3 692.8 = 0.0032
